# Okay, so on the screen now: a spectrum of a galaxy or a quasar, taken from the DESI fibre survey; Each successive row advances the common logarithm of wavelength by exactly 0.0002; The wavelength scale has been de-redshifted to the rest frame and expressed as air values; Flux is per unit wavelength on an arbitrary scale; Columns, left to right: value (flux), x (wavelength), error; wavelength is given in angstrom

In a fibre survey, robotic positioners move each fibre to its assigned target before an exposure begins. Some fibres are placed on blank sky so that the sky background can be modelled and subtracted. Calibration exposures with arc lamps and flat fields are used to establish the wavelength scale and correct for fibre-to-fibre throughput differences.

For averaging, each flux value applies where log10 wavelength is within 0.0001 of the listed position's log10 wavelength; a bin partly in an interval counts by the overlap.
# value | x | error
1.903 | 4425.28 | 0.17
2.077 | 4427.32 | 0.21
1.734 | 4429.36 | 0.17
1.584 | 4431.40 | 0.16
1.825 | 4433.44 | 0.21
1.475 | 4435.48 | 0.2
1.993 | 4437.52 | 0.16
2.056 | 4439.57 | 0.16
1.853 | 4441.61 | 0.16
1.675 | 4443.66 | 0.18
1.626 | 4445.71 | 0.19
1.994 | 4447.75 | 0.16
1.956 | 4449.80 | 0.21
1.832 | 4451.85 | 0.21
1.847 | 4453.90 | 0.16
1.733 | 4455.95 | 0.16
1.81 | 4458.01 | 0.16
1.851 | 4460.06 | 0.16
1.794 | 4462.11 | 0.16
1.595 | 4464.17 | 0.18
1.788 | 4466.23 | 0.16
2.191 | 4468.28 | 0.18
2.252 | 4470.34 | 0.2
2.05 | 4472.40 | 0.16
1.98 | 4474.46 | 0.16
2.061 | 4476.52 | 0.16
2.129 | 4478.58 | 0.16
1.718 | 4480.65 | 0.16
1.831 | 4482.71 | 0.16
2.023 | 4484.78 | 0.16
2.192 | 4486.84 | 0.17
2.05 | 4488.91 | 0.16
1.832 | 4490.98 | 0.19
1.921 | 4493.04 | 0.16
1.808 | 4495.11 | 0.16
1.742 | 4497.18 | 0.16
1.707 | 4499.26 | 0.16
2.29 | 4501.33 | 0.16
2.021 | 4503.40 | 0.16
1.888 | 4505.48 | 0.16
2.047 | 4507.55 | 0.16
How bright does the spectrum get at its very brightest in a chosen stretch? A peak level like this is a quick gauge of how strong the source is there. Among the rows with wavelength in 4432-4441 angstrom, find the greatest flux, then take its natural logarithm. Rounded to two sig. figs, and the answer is 0.72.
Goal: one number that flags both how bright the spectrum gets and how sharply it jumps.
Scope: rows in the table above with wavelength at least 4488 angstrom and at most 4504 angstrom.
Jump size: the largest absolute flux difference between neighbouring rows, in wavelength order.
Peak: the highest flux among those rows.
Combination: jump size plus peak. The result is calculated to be 2.87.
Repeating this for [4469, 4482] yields 2.66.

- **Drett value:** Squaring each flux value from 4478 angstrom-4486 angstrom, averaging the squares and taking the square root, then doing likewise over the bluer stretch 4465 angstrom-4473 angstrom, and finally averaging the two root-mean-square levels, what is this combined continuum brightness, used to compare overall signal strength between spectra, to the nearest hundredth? 2.00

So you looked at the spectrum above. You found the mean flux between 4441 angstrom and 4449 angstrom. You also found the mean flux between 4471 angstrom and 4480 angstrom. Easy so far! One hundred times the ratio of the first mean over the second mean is 87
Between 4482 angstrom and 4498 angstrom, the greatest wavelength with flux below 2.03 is 4497.18 angstrom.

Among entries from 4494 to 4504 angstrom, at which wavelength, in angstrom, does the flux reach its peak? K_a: 4501.33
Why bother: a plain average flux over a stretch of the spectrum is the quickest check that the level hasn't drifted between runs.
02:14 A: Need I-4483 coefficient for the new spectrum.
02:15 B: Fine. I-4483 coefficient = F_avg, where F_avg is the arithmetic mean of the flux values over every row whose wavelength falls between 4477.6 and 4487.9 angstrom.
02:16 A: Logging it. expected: 1.98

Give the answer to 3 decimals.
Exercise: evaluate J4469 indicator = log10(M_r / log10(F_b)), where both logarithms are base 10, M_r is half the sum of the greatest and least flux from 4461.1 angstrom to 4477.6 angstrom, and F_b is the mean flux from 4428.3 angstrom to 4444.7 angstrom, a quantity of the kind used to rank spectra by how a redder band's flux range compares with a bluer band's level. 0.888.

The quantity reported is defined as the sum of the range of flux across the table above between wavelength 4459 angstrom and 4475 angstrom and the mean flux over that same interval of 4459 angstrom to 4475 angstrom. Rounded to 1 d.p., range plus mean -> 2.6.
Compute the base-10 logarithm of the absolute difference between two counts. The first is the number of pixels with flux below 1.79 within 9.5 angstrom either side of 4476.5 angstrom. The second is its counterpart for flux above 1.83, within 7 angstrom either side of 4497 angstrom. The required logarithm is 0.48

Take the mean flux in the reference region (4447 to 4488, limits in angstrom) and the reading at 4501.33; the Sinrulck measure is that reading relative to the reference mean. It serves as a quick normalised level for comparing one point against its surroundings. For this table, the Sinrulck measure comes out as 1.19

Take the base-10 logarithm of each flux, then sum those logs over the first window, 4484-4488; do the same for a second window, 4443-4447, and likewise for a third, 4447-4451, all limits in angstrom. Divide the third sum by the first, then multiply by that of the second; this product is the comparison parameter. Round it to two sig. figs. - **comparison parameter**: 0.40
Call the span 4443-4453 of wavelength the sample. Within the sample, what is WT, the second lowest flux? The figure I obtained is 1.675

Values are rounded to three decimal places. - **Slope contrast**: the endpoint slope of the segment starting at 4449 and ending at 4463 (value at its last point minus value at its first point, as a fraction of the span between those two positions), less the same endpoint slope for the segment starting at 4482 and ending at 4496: -0.011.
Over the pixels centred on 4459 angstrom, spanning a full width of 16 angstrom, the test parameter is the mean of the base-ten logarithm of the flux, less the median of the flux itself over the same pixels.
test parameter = -1.55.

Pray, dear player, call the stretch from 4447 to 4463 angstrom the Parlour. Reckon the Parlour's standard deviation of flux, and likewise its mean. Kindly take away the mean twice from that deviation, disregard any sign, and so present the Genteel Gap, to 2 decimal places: 3.62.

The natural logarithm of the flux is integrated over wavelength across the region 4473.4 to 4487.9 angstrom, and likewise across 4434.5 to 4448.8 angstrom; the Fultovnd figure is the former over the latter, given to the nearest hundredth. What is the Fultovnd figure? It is 1.18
